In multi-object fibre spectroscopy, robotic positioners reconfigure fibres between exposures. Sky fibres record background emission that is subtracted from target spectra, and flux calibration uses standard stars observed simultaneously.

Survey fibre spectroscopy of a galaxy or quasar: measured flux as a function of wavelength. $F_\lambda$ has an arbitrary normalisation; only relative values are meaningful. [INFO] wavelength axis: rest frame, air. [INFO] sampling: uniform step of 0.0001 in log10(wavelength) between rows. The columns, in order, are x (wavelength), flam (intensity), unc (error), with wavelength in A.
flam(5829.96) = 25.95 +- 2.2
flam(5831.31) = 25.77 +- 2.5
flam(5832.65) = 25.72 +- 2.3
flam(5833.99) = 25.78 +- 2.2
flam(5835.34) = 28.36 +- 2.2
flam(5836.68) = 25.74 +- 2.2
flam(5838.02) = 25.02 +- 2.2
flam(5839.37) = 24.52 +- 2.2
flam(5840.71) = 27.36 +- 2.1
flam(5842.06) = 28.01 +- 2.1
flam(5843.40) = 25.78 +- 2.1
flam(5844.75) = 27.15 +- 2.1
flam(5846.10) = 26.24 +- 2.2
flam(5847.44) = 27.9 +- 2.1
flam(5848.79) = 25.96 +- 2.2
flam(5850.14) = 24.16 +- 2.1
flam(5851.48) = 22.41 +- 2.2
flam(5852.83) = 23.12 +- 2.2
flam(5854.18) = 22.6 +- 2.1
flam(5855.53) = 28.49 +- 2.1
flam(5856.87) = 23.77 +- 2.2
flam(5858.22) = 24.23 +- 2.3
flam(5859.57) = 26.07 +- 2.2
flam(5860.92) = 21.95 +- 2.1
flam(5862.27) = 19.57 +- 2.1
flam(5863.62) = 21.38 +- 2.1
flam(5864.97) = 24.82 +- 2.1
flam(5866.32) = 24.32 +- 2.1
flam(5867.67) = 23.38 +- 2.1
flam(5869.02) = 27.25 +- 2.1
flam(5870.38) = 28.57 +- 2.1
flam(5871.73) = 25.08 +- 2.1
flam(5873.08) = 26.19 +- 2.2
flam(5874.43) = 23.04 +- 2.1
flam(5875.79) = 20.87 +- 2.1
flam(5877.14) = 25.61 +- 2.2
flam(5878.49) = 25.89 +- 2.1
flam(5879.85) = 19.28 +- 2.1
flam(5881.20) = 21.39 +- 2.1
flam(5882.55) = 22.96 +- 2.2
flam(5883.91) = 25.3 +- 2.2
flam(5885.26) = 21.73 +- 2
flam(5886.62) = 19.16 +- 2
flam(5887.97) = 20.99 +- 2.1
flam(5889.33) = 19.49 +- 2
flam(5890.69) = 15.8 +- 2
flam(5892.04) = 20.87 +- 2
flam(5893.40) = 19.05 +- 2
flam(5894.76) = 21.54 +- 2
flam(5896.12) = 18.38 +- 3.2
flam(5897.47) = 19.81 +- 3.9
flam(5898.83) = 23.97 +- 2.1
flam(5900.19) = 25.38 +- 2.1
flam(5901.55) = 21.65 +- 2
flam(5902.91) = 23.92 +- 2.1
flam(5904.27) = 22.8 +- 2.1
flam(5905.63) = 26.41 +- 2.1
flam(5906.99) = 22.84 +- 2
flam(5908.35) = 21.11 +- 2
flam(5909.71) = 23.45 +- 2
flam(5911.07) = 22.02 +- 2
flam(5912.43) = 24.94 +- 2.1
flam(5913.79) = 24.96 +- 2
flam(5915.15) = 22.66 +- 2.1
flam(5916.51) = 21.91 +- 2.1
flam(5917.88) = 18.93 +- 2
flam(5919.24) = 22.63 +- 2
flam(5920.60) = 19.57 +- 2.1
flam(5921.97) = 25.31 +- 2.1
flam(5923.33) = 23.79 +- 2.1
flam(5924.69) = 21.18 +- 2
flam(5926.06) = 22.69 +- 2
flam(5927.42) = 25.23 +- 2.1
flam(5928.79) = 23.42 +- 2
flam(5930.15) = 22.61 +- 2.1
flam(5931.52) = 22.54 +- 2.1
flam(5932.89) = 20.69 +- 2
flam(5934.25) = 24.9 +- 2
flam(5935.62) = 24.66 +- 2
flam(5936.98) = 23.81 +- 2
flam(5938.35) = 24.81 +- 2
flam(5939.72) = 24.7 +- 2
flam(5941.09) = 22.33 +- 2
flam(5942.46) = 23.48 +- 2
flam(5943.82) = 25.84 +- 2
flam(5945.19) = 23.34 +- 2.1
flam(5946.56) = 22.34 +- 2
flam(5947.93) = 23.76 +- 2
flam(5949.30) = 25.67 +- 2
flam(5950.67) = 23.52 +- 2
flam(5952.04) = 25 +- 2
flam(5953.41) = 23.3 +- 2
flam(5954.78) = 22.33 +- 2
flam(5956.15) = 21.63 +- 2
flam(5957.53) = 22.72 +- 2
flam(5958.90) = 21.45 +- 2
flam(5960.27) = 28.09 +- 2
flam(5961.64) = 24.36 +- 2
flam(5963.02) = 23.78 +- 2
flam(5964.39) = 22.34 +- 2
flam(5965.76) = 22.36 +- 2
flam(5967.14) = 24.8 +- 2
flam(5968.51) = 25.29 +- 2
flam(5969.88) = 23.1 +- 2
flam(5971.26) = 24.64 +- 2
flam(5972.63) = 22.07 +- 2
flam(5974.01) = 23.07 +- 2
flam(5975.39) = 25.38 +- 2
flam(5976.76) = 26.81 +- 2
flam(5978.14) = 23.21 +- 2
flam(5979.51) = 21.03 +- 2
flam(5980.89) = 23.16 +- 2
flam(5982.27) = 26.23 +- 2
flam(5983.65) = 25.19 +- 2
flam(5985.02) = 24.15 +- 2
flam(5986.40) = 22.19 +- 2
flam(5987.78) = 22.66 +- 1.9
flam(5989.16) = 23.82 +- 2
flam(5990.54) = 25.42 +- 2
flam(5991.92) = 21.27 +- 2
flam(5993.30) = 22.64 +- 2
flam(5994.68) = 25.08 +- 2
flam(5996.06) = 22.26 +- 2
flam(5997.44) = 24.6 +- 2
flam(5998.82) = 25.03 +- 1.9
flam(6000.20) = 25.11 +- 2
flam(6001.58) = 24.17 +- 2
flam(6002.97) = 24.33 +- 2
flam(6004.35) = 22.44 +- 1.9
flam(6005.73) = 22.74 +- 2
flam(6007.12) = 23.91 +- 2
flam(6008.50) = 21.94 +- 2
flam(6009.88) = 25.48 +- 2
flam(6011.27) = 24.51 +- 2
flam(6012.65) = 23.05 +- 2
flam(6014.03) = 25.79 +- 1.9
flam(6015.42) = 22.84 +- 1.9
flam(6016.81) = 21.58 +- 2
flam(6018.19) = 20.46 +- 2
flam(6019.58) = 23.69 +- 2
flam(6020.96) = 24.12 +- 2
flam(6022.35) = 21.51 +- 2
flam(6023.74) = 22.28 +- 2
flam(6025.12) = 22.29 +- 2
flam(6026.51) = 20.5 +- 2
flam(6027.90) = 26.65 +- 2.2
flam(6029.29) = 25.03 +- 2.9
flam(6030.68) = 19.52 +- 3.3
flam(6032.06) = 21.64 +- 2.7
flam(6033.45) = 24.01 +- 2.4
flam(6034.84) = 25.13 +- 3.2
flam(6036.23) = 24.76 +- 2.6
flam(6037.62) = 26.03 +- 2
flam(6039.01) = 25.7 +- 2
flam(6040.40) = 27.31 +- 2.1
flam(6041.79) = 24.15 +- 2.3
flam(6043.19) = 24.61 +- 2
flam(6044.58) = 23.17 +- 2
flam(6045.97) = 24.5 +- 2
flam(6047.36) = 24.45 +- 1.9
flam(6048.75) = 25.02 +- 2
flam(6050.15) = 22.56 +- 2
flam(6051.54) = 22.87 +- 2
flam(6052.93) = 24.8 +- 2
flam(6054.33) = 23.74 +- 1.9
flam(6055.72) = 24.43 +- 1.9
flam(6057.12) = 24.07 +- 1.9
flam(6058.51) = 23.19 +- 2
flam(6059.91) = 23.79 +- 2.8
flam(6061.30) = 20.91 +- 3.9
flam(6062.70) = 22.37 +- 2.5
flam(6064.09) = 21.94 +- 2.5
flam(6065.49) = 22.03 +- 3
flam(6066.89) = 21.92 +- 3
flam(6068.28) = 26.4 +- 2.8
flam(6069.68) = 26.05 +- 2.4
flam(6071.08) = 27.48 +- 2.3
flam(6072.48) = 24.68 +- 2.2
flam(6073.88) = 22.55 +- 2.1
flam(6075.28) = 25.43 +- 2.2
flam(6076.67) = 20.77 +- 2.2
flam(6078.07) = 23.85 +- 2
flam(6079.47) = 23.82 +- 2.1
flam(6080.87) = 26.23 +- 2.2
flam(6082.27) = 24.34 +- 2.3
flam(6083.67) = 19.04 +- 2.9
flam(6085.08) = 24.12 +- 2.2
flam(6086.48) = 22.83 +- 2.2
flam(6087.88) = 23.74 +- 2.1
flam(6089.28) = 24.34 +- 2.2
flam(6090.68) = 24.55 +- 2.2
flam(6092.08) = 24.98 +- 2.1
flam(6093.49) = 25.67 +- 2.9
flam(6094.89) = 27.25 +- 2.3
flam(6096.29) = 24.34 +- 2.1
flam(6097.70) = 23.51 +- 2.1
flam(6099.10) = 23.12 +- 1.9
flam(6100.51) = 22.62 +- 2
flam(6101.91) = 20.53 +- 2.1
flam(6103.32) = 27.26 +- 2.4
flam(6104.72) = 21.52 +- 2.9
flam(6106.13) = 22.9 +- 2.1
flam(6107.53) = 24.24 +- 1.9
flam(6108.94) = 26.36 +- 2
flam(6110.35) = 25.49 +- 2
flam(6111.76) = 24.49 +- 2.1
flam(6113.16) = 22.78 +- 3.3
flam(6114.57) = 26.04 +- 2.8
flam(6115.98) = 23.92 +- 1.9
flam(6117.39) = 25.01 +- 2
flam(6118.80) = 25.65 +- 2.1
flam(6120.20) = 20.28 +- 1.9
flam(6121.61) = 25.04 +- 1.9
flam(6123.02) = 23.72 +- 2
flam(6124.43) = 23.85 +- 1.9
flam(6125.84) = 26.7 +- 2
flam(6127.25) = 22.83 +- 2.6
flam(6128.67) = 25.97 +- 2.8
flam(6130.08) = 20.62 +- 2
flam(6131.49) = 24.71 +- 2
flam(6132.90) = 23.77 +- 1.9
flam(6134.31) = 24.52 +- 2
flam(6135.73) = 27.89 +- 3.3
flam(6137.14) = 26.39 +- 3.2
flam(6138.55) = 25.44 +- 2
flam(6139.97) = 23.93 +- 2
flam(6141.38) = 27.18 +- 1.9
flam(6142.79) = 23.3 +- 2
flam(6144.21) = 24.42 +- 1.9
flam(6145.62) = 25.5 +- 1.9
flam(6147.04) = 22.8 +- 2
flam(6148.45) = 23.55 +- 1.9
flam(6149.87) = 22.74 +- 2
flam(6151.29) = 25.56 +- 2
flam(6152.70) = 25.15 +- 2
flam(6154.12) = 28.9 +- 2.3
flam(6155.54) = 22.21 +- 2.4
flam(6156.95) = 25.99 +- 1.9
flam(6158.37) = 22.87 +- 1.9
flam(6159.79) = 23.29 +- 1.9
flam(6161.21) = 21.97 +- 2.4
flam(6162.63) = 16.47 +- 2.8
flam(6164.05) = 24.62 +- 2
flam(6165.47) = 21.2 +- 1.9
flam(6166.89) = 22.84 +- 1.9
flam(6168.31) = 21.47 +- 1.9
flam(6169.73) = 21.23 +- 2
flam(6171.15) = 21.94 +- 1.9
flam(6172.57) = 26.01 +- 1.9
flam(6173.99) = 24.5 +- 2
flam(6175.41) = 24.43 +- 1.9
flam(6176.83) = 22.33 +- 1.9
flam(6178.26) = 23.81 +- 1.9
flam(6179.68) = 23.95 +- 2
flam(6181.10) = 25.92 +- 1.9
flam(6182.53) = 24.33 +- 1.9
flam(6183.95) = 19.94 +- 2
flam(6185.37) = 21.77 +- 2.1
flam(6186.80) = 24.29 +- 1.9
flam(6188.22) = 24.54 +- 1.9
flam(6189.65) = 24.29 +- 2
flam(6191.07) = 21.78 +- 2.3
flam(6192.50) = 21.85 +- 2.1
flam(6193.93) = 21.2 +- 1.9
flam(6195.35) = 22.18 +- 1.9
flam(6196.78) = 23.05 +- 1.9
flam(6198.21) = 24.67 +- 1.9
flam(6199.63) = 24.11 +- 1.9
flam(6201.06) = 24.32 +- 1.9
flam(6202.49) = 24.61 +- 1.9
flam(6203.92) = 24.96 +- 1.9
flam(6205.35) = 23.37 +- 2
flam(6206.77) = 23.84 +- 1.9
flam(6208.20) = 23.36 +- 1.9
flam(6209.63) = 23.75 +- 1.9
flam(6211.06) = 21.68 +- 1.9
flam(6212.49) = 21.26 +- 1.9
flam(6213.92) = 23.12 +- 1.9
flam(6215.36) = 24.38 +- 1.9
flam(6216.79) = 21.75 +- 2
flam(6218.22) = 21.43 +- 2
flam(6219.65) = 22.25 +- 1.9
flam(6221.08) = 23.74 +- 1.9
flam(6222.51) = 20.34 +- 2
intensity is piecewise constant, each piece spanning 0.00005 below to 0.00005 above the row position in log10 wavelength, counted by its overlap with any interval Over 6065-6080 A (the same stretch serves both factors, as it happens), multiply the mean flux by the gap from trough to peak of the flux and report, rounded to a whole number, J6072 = 162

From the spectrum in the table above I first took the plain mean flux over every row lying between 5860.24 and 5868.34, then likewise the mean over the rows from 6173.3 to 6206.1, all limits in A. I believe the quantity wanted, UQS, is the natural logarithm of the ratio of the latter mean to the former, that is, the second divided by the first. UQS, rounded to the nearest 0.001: 0.040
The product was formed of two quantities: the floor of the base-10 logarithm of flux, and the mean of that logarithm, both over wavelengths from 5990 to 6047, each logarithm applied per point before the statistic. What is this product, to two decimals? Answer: 1.77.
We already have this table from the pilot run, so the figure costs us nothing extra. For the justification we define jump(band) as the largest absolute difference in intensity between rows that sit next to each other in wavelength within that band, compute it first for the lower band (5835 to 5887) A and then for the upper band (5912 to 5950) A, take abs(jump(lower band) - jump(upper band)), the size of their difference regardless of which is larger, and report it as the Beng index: 0.9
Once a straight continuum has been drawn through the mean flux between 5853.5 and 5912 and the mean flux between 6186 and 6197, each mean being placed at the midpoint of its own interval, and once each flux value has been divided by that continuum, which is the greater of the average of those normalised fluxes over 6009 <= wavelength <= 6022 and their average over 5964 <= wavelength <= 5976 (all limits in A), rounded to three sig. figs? 1.04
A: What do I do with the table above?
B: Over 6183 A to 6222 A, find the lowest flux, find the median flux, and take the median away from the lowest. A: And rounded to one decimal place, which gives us -3.4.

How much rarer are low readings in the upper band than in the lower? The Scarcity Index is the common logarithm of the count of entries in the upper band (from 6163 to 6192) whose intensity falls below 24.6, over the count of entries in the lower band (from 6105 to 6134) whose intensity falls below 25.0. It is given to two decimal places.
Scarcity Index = 0.15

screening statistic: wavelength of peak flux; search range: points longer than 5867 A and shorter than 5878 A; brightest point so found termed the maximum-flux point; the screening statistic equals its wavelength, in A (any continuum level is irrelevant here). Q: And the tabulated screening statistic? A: 5870.38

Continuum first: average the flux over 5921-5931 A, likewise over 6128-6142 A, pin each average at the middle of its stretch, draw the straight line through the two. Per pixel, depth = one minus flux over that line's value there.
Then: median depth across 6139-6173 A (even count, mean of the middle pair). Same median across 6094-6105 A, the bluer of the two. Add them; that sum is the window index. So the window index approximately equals 0.13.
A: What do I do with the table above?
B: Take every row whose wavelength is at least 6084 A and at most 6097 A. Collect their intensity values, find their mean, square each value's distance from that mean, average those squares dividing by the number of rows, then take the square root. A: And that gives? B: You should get 1.2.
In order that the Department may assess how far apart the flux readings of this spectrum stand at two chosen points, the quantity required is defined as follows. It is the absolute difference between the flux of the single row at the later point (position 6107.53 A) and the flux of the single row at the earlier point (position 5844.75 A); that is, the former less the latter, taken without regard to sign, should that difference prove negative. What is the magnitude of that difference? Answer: 2.9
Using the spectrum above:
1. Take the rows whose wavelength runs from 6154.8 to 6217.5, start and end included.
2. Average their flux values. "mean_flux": 23.08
